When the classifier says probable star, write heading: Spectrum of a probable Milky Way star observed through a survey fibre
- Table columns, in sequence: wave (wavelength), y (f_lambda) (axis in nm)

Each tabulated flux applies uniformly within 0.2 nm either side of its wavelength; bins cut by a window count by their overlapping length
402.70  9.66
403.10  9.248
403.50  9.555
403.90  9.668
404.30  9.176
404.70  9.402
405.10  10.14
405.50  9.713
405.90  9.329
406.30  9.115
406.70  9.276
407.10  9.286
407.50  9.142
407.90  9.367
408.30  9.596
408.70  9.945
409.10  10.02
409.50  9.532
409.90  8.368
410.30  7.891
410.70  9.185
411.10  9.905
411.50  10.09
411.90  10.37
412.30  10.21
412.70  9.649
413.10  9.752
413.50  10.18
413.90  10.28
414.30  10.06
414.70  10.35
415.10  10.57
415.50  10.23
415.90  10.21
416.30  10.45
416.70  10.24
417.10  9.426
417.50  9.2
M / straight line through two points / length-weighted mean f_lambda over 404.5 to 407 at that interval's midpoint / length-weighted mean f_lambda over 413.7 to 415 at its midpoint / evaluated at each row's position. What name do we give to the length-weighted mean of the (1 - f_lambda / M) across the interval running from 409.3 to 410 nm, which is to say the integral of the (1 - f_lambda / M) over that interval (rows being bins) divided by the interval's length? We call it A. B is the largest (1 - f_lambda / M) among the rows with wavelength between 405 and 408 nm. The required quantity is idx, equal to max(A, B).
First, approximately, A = 0.082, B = 0.052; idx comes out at 0.082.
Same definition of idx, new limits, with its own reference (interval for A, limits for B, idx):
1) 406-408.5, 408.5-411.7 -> 0.202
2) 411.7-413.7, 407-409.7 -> 0.052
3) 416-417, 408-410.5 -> 0.202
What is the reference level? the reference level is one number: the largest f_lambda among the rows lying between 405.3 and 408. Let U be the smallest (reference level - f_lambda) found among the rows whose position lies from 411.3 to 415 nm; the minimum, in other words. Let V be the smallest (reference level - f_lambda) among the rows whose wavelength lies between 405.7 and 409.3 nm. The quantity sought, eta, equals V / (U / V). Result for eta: -0.1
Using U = -0.66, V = -0.31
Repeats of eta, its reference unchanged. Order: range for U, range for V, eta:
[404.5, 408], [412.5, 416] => -1.7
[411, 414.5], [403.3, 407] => -0.3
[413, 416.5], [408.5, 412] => -0.5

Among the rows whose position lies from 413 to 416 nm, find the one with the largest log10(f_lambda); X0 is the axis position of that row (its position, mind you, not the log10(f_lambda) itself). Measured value 415.10 nm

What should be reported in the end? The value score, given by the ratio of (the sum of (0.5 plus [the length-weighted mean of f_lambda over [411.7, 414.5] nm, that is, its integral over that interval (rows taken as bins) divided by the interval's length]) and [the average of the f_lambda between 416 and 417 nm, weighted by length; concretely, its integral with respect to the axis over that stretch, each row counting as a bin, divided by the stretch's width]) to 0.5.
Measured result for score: 41.6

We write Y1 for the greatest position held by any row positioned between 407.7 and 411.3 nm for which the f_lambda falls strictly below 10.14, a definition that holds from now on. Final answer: 411.10 nm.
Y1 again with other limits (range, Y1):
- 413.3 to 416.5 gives 414.30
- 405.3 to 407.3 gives 407.10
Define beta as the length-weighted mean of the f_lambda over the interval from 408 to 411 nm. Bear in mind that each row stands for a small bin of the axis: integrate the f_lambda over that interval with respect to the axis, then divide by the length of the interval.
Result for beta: 9.2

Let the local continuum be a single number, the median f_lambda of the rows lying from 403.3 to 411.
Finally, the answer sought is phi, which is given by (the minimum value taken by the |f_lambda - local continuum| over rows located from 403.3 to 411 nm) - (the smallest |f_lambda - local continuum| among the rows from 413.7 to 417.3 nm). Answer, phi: -0.06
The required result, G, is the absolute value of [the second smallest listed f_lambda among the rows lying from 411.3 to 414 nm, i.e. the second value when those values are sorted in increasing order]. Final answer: 9.8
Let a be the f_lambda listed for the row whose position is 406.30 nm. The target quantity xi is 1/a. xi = 0.110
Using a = 9.115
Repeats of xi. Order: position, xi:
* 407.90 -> 0.107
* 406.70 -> 0.108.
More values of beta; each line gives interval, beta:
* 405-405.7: 9.9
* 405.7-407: 9.2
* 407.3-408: 9.2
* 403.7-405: 9.5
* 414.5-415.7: 10.4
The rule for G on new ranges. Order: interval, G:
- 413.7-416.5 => 10.2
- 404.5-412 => 8.4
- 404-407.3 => 9.2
